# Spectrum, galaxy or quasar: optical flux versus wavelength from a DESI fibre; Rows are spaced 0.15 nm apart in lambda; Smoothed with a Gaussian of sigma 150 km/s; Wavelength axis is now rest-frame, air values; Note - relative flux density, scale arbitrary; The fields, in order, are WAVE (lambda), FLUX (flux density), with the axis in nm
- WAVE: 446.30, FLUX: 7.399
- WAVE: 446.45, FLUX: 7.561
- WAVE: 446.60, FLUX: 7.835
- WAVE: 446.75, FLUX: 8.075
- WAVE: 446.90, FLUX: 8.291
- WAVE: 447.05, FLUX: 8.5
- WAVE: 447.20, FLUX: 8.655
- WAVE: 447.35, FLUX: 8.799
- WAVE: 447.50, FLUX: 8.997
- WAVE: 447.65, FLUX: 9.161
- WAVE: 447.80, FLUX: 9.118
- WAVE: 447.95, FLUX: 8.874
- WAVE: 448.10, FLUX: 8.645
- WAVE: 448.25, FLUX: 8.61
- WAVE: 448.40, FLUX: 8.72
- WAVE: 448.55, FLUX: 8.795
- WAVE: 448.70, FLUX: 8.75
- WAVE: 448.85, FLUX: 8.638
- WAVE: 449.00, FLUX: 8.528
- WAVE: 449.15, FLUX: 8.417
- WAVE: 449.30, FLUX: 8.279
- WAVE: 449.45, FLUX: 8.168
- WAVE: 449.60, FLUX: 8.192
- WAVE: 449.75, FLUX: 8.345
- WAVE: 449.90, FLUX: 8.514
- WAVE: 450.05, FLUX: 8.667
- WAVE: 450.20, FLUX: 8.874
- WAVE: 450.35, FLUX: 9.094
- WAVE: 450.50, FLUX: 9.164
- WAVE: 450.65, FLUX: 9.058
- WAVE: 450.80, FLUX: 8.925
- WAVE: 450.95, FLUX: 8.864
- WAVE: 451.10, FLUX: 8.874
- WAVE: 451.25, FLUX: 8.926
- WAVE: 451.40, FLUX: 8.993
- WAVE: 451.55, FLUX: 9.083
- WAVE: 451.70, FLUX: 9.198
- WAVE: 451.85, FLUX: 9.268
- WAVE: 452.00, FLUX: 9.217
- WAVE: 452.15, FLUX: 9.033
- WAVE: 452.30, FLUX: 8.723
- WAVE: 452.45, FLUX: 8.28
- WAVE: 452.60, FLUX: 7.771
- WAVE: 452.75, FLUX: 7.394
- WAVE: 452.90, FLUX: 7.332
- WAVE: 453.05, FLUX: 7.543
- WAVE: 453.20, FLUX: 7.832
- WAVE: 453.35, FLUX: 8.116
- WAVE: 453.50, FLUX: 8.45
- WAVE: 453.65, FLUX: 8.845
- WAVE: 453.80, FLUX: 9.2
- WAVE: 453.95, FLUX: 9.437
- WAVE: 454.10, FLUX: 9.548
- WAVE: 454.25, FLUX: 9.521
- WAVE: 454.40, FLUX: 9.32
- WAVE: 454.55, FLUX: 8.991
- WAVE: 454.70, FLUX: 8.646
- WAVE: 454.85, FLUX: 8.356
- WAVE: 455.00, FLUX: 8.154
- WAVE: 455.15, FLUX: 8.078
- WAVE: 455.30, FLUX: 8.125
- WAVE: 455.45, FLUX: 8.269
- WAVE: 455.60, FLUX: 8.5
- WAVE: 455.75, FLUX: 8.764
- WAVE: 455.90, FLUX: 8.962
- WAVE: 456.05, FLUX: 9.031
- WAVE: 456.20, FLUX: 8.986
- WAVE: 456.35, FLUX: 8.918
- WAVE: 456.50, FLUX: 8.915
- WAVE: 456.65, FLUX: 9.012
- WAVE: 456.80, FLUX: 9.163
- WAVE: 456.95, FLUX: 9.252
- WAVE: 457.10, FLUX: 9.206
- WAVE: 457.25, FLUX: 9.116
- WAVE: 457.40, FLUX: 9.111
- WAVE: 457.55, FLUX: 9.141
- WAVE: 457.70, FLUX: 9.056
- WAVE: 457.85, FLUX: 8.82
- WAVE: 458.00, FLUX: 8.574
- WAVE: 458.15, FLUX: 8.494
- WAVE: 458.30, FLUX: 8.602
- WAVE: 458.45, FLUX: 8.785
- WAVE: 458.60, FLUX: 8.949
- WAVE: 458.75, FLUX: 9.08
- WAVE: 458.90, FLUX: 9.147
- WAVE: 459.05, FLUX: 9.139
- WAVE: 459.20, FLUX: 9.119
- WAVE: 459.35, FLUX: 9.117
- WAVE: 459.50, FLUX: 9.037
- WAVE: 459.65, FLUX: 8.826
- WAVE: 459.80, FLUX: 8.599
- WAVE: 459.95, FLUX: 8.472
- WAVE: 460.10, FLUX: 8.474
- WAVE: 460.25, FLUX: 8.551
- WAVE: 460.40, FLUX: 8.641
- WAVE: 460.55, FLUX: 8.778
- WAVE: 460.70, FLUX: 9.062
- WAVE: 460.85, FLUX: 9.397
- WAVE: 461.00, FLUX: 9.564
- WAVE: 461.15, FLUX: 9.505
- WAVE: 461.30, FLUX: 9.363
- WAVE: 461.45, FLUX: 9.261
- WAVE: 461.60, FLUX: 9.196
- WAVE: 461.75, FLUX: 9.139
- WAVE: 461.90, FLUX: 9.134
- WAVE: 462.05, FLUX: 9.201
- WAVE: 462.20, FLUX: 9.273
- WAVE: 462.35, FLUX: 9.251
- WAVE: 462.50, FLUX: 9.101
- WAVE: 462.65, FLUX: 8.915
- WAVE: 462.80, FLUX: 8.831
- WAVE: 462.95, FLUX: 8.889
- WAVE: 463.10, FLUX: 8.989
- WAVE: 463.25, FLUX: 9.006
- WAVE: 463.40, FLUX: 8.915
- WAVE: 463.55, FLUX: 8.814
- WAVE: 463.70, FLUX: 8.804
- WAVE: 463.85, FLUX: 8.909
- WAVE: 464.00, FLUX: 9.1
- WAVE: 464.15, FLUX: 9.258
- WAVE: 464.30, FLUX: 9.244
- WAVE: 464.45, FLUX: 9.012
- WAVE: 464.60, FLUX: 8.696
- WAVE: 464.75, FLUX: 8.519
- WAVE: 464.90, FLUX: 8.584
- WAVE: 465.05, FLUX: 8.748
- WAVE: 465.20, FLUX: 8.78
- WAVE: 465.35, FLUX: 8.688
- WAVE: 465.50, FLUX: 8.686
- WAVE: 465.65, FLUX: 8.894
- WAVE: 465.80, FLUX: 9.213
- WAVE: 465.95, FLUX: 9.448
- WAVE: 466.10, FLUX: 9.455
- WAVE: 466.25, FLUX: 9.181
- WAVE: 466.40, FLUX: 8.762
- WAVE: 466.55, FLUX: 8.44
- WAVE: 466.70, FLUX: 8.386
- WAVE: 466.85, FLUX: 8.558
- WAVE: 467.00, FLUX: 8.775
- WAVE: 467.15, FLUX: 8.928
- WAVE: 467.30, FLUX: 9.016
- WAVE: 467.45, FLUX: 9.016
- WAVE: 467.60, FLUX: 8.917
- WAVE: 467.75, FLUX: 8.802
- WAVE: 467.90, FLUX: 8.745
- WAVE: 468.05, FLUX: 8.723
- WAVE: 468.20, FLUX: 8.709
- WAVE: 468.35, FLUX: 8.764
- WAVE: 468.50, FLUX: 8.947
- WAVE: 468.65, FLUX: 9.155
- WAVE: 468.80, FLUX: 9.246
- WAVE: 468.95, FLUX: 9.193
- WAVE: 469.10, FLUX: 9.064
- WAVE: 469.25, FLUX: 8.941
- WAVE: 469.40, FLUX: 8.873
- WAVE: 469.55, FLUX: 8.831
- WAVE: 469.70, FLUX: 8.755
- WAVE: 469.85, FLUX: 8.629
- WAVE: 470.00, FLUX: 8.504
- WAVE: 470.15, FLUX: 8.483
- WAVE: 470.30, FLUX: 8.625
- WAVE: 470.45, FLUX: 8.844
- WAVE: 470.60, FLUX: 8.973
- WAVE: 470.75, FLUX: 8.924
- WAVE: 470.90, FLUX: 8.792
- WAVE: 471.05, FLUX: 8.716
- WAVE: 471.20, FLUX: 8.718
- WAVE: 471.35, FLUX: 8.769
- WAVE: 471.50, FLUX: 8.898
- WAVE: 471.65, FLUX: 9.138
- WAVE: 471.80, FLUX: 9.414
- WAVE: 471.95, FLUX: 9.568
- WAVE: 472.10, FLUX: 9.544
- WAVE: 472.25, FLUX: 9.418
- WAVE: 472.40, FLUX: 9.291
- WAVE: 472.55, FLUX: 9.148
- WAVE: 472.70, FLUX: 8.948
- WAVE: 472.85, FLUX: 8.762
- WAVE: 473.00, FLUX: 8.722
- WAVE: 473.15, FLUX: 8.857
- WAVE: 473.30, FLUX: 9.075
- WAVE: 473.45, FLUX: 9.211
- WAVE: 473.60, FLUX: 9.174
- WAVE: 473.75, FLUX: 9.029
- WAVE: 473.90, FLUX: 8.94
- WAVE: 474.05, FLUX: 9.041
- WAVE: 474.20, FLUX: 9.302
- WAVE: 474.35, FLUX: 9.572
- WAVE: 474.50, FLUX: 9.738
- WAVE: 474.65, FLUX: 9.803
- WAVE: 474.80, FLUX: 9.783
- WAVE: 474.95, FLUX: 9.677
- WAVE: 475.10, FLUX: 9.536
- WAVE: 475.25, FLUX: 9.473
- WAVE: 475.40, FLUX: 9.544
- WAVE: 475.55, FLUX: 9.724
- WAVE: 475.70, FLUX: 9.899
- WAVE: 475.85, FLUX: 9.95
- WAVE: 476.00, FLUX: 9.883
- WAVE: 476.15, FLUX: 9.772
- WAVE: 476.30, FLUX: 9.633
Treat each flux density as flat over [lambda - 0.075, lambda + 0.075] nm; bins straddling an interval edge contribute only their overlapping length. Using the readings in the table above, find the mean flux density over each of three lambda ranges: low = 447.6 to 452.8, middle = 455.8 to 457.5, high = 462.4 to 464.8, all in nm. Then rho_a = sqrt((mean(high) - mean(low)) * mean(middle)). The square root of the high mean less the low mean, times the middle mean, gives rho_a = 1.4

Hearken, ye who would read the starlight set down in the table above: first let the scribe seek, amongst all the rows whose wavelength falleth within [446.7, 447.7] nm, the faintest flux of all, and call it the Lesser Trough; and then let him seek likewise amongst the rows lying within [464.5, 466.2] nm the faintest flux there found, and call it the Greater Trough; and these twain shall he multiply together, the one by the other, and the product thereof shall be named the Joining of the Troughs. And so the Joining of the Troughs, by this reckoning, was 68.8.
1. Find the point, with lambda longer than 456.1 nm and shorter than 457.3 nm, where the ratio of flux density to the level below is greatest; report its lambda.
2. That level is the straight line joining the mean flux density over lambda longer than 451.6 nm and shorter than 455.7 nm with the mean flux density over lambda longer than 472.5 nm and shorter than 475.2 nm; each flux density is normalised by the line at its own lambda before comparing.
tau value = 456.95 nm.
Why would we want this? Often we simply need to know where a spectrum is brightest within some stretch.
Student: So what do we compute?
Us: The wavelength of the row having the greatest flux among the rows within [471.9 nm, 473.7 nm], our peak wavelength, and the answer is 471.95 nm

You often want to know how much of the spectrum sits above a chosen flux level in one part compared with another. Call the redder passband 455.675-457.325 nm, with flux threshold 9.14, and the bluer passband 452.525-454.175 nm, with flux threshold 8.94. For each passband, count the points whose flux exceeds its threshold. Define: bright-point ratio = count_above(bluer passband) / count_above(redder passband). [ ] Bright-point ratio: 1.0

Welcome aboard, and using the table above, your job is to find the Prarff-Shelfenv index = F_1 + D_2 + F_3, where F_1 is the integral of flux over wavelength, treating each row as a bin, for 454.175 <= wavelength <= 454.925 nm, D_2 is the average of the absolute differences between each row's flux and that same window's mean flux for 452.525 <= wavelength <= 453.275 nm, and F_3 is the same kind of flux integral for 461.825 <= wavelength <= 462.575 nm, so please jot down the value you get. 13.8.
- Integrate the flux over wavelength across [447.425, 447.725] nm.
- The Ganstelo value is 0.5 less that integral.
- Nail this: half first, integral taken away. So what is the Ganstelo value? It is -2.2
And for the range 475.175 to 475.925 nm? -6.8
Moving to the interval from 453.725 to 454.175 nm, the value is -3.7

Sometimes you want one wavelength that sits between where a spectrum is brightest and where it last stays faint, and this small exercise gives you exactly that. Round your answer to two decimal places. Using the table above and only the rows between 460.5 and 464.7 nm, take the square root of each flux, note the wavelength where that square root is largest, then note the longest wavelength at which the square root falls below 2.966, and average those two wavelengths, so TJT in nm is 462.80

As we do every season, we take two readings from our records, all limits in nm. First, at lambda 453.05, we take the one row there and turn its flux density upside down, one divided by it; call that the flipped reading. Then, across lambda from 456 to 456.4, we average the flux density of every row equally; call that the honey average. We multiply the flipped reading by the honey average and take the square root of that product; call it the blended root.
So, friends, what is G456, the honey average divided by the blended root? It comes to 8.23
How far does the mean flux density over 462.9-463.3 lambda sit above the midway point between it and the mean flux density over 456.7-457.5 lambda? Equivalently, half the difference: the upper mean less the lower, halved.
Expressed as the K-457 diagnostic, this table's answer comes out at -0.10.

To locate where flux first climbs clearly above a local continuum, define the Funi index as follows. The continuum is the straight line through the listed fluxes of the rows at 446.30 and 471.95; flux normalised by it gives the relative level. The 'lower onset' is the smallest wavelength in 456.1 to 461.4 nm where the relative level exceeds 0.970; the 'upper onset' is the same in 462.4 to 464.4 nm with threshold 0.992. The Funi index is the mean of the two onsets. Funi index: 459.35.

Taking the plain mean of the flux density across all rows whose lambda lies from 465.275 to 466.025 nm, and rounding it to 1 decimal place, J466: 9.0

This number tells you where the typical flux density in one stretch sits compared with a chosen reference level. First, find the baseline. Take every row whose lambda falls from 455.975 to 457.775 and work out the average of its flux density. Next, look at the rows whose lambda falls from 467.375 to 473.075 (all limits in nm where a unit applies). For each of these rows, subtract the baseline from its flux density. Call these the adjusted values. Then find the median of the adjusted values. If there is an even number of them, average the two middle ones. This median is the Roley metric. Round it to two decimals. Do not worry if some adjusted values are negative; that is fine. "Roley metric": -0.19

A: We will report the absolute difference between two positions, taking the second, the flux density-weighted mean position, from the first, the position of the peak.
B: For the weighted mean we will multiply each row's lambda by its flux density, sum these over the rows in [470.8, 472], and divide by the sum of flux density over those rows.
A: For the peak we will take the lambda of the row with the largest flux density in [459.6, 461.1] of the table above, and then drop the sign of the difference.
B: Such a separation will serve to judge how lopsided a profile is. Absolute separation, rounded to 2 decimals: 10.44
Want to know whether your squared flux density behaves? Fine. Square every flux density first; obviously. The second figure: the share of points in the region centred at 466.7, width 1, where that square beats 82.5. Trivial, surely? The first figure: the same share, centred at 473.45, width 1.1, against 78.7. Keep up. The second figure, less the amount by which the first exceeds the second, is -0.43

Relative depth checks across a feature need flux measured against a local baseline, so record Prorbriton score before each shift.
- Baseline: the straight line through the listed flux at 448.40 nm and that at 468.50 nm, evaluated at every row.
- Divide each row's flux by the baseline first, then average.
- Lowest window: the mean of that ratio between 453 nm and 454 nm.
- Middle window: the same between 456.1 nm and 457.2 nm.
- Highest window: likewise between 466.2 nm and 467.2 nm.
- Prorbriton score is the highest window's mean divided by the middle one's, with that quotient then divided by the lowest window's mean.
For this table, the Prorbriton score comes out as 0.98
